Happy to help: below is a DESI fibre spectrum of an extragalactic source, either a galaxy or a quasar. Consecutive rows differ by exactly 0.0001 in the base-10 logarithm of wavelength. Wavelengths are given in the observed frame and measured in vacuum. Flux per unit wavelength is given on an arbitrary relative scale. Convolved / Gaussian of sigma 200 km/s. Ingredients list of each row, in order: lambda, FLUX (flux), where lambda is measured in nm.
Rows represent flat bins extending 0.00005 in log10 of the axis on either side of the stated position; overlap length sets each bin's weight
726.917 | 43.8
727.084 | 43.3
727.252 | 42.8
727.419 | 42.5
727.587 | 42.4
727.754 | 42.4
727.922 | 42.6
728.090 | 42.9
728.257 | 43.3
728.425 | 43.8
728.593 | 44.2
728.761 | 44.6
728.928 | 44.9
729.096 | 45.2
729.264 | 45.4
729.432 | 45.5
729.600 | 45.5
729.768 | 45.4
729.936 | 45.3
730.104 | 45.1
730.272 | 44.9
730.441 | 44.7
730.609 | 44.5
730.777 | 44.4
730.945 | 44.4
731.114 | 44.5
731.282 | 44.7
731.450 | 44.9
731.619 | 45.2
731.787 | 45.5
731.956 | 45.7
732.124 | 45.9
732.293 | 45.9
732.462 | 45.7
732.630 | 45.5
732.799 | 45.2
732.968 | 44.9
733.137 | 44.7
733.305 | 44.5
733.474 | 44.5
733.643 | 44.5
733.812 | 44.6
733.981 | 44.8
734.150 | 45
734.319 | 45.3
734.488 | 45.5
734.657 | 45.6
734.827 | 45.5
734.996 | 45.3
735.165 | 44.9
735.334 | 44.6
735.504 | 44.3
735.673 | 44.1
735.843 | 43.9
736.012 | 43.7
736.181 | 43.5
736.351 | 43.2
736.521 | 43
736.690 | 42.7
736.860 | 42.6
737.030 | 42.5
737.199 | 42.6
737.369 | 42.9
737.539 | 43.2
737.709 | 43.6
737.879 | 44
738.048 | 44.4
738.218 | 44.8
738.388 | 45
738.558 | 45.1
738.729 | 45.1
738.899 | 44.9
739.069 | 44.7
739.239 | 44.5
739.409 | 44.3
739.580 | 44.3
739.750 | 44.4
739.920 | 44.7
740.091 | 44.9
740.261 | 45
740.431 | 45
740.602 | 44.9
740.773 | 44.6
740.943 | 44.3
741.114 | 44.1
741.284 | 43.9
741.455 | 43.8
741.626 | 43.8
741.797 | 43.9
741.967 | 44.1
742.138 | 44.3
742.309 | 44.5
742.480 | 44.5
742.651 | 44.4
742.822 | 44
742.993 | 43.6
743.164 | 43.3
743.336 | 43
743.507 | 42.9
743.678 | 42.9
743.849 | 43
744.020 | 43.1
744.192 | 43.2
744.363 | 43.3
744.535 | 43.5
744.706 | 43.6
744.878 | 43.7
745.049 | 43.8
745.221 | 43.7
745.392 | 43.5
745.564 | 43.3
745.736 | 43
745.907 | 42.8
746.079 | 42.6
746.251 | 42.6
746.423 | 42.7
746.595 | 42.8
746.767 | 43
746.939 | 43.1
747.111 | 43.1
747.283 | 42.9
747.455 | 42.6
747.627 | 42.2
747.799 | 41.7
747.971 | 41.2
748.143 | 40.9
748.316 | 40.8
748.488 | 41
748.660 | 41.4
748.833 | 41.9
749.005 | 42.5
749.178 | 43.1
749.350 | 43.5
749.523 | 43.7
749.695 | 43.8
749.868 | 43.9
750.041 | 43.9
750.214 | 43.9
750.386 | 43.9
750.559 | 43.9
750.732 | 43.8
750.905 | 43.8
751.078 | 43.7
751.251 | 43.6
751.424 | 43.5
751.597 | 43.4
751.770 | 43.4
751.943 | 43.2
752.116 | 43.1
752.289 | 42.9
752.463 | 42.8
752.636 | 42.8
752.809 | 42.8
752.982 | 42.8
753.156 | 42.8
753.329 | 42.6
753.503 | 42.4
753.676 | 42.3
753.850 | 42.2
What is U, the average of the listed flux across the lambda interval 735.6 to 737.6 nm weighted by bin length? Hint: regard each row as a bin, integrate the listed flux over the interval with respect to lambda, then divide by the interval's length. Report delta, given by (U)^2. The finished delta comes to 1862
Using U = 43.1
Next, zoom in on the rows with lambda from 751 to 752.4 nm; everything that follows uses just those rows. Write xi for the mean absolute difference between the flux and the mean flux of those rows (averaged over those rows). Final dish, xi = 0.21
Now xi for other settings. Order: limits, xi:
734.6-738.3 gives 0.81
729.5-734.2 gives 0.41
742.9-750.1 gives 0.63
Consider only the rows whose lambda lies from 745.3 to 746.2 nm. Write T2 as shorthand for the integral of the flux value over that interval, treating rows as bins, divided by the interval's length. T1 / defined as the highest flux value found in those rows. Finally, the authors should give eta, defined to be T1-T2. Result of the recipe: 0.46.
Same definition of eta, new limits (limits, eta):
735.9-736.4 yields 0.15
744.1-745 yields 0.25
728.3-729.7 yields 0.66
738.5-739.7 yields 0.44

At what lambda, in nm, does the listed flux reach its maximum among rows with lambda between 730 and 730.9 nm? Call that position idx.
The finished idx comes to 730.104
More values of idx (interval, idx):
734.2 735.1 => 734.657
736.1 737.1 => 736.181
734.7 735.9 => 734.827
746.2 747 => 746.939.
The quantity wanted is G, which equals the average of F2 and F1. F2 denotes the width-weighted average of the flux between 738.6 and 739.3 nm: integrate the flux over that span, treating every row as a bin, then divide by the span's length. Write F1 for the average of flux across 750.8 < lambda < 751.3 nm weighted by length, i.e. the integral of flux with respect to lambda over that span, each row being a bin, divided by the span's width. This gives 44.2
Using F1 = 43.7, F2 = 44.8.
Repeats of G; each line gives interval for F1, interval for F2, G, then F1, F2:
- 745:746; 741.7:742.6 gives 43.8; 43.3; 44.3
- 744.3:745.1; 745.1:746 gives 43.4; 43.6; 43.3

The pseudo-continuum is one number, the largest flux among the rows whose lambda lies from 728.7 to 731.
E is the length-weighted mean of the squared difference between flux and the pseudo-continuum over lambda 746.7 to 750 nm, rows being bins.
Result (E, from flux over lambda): 10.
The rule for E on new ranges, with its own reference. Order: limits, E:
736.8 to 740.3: 3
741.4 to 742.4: 2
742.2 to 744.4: 4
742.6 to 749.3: 8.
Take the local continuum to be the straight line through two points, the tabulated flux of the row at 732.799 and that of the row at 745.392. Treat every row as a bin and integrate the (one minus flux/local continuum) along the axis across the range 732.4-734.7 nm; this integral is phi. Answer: 0.00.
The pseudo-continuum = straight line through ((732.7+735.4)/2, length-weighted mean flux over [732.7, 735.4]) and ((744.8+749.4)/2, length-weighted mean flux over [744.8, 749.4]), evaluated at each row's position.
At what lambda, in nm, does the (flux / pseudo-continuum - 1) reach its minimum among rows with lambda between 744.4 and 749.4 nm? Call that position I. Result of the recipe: 748.316 nm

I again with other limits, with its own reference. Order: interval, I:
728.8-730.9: 730.777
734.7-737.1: 737.030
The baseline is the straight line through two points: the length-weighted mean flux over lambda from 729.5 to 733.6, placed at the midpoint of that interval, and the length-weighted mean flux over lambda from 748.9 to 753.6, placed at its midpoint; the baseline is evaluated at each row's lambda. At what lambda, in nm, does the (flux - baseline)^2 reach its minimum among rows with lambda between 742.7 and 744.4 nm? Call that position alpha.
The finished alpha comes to 742.822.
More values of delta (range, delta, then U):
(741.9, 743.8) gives 1914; 43.7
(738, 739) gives 2013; 44.9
